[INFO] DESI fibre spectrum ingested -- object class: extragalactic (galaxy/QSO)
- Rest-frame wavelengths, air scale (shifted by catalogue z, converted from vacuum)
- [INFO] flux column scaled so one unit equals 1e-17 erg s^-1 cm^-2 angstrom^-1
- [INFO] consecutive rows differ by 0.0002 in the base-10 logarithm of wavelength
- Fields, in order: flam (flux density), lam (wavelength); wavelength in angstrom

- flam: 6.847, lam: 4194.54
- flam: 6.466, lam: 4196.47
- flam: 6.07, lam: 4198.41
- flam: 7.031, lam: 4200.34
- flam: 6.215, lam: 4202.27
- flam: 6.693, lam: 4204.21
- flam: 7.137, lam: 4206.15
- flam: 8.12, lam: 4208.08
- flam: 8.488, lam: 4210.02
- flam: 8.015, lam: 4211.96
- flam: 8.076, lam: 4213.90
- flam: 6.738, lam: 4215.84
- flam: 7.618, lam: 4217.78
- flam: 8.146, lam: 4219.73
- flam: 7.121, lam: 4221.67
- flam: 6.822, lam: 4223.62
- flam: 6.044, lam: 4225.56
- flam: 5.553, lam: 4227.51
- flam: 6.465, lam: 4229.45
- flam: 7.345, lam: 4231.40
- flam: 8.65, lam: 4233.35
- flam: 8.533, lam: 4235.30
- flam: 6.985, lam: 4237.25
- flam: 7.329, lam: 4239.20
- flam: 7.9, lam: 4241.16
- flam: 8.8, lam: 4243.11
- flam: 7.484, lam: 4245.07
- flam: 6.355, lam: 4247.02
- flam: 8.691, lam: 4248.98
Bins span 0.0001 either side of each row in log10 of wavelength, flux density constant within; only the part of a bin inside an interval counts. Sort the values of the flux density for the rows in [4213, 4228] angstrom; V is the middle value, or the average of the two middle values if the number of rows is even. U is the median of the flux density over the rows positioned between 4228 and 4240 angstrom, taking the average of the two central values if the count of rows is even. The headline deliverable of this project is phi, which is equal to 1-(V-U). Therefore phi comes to 1.4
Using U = 7.3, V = 7.0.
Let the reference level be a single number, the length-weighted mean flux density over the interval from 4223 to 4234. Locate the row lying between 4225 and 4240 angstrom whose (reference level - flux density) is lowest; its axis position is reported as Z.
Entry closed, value 4233.35 angstrom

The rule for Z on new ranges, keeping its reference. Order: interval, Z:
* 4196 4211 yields 4210.02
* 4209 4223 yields 4210.02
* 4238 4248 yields 4243.11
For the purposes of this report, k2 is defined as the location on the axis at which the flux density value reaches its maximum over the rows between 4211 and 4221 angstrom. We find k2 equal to 4219.73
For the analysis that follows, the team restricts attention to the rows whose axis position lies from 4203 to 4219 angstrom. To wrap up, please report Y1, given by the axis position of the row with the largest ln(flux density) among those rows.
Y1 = 4210.02 angstrom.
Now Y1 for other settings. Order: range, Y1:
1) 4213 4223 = 4219.73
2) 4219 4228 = 4219.73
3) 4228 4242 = 4233.35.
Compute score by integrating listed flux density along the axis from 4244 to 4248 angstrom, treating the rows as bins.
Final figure 27.8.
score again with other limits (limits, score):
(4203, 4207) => 27.4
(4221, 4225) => 27.5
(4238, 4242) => 30.2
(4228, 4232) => 26.8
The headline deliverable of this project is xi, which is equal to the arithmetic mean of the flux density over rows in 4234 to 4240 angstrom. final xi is 7.62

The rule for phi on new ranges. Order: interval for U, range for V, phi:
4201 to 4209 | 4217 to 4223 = 0.3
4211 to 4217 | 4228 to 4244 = 1.4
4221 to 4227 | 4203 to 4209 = 0.7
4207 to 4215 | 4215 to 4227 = 2.1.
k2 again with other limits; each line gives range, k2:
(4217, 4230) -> 4219.73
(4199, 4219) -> 4210.02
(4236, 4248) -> 4243.11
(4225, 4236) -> 4233.35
